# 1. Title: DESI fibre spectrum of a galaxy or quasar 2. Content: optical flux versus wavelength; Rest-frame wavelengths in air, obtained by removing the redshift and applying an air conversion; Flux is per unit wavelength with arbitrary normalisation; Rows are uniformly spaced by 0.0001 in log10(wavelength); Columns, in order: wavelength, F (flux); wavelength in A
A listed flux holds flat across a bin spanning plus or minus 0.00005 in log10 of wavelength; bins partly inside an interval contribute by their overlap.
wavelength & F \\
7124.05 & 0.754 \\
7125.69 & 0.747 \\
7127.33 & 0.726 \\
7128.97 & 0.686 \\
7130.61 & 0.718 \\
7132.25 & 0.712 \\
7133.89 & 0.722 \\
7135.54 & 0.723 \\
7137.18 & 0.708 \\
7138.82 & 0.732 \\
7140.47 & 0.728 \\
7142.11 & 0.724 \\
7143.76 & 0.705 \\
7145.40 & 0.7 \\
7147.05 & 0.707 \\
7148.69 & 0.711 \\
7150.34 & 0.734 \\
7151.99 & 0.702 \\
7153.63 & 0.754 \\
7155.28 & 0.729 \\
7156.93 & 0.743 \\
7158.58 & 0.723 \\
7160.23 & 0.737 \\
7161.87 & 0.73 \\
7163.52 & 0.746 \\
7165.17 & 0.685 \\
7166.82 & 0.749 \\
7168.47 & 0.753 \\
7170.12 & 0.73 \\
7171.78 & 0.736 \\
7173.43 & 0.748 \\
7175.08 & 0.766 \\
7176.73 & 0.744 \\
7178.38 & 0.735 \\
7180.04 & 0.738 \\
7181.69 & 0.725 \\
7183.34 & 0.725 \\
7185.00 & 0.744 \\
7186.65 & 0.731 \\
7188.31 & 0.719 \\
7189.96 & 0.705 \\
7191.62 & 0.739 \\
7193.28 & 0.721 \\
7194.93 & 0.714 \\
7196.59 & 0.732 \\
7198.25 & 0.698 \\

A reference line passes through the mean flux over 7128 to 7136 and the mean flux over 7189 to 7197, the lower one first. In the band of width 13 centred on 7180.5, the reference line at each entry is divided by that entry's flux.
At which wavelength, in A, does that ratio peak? 7183.34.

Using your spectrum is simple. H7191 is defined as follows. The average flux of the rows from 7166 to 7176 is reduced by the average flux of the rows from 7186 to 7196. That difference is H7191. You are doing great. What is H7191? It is 0.026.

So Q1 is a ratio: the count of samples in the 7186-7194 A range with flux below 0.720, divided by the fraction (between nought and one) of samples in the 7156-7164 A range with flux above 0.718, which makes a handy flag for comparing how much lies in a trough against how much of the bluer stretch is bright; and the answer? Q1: 2.0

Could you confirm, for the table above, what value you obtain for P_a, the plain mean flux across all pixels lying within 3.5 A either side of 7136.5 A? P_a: 0.721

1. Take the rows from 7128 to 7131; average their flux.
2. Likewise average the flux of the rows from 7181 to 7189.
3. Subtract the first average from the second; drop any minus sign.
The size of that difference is 0.027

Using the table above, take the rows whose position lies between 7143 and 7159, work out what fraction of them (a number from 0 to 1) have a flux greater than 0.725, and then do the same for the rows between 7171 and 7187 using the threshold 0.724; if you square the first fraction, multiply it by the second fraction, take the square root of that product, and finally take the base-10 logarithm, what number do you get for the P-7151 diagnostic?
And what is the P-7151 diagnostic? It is -0.4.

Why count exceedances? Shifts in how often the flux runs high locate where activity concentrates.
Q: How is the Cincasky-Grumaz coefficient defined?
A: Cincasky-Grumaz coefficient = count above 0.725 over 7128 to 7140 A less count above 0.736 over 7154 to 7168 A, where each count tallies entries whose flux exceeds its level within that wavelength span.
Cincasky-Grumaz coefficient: -3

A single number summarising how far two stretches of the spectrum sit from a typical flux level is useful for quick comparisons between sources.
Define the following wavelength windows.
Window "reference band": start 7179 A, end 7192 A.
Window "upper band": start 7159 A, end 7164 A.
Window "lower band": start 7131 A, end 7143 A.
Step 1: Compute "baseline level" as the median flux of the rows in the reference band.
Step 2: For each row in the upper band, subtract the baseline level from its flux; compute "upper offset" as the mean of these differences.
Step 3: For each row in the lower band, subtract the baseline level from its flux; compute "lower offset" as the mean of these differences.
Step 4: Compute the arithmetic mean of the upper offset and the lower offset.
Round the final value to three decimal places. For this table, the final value 0.001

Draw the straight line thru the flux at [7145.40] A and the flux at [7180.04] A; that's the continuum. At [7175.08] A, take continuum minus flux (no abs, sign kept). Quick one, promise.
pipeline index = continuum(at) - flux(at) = -0.033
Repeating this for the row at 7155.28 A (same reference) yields -0.018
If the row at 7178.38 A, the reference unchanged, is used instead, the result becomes 0.001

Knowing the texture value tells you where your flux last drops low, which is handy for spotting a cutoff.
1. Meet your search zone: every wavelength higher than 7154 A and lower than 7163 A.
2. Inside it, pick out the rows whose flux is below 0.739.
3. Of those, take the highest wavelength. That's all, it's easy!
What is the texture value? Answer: 7161.87 A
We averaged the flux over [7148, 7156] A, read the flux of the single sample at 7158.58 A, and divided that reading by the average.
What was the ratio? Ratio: 0.996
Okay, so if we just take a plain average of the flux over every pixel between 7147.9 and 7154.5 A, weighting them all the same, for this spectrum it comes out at 0.725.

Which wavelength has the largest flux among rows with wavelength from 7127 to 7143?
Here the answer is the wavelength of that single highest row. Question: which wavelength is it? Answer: 7138.82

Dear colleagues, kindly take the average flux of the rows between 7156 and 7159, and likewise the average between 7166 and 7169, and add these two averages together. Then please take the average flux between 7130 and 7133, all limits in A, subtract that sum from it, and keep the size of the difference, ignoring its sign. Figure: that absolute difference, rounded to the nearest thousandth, 0.769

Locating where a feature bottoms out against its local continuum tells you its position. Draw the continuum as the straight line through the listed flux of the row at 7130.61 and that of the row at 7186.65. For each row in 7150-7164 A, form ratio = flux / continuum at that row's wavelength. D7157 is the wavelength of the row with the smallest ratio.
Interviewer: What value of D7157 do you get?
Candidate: 7151.99 A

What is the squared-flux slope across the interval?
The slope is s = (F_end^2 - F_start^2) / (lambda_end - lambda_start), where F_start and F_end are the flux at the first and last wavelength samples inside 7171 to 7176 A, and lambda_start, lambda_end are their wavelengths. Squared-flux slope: 0.014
